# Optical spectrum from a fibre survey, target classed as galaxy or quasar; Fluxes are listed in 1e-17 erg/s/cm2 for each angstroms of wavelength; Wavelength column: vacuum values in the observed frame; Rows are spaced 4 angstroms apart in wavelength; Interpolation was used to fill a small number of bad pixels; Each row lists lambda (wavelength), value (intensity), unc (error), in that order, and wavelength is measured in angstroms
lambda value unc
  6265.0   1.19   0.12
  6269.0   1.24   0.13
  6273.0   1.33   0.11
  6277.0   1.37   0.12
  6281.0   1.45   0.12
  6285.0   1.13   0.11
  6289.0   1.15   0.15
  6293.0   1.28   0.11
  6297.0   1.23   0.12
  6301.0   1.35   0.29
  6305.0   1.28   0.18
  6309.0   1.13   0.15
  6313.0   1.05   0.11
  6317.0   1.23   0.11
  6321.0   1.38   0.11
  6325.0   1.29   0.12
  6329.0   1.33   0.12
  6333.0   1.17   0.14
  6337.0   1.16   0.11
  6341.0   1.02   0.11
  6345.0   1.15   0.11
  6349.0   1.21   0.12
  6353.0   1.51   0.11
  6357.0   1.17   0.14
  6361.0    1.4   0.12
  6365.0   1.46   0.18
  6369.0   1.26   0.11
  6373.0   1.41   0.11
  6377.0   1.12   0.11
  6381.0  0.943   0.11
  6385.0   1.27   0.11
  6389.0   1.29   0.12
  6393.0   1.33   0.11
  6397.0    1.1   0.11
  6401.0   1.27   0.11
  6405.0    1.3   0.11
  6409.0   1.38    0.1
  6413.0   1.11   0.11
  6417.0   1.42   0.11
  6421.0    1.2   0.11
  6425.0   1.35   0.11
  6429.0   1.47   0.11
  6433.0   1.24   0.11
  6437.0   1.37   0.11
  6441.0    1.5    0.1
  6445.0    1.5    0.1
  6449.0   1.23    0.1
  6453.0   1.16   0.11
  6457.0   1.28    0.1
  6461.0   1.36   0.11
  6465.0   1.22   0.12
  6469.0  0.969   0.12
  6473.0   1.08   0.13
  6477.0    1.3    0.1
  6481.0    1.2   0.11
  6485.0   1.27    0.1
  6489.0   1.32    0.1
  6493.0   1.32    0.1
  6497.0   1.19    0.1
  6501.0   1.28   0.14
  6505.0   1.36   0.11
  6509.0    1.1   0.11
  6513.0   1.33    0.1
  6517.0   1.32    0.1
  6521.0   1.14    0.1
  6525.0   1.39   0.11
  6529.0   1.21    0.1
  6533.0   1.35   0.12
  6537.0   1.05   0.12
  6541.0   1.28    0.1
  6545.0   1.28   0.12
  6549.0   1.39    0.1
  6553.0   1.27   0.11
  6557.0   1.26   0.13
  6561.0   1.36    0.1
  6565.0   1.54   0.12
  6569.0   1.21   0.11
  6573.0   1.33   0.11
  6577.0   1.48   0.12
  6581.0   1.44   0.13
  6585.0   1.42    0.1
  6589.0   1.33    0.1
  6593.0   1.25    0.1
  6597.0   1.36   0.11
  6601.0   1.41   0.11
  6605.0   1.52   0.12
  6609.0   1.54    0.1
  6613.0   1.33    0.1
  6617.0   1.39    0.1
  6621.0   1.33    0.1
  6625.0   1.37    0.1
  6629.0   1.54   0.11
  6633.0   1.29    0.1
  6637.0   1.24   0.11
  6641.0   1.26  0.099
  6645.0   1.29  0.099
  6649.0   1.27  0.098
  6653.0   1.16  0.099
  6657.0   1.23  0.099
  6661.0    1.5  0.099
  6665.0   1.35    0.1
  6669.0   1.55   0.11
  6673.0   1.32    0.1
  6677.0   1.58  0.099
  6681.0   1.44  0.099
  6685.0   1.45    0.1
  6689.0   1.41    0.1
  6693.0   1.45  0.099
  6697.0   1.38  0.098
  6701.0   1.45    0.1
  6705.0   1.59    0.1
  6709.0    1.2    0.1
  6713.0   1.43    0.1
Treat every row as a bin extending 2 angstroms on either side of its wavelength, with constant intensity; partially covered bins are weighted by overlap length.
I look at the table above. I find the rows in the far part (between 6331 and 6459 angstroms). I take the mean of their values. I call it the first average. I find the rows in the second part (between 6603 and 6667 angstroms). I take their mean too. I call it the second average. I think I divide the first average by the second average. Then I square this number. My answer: 0.89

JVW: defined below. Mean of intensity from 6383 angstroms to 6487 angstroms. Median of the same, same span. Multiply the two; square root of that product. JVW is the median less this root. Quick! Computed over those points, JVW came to 0.000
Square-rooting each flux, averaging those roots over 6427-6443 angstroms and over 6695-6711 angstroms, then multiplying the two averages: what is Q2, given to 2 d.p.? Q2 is 1.40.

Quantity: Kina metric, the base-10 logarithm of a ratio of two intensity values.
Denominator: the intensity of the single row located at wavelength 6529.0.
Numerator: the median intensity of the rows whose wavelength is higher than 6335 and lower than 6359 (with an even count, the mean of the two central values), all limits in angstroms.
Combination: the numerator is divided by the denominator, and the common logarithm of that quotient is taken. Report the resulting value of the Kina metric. -0.016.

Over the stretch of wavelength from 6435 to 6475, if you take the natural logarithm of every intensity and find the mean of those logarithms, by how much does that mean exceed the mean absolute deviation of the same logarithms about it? 0.12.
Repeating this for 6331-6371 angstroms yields 0.12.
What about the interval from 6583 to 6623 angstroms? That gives 0.28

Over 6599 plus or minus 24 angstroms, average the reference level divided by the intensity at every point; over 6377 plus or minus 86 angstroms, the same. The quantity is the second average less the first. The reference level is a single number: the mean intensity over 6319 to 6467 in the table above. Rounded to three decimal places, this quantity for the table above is 0.101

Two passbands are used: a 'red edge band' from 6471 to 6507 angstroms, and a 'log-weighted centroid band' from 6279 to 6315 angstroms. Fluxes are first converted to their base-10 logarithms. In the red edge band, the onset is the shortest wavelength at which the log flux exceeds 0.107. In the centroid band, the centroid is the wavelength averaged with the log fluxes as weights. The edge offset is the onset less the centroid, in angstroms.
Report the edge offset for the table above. 182.3 angstroms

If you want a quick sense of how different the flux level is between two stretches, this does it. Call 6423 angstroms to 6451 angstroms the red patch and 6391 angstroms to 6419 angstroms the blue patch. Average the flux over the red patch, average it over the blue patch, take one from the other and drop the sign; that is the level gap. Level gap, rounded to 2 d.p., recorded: 0.11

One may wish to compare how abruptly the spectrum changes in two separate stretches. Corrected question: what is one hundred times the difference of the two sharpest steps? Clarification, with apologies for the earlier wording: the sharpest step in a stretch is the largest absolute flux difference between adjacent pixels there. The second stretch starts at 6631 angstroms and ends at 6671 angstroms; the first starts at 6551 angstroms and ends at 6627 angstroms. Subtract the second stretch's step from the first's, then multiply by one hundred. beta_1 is 6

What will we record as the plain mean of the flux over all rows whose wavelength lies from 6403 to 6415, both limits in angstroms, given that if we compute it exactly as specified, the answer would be 1.26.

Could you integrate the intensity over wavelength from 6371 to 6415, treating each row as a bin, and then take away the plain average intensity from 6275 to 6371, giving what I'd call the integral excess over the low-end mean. 53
